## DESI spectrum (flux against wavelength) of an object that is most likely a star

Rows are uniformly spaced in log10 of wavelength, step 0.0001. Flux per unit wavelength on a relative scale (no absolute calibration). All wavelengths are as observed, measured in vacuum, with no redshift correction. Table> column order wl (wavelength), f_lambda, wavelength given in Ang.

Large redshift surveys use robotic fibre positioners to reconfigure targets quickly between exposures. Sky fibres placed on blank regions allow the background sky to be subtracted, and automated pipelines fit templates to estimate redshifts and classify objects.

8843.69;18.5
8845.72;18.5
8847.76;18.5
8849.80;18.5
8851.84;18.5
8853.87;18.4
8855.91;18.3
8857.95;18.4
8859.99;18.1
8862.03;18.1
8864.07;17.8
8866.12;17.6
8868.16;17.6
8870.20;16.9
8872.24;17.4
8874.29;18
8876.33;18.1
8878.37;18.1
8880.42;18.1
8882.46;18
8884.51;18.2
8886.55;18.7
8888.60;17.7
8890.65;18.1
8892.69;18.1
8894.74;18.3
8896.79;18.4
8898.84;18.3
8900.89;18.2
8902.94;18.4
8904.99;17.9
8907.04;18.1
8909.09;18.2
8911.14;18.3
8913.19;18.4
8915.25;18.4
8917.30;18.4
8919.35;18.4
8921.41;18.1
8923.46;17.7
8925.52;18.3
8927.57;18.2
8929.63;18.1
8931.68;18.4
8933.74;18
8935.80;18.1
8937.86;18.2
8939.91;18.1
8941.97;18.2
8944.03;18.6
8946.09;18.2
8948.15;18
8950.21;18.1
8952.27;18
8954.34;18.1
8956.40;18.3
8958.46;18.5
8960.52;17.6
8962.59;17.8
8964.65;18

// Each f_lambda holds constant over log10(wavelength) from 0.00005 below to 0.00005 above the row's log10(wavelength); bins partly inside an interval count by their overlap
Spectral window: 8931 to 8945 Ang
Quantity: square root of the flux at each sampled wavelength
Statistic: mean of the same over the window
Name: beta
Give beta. 4.27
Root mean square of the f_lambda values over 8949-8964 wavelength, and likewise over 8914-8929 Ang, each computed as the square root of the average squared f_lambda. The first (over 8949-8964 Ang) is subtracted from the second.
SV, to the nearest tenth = 0.2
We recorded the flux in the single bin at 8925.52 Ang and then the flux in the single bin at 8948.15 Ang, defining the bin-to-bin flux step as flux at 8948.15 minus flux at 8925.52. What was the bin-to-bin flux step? -0.3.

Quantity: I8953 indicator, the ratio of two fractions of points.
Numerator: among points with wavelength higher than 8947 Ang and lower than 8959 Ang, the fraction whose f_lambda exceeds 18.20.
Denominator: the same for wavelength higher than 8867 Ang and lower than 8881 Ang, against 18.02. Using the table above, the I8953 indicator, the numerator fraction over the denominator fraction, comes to 0.78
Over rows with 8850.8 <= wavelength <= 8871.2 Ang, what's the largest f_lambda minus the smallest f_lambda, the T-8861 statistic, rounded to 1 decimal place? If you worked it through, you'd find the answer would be 1.6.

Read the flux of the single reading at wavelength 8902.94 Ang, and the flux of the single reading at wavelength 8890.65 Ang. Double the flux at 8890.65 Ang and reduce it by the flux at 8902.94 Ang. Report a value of 17.8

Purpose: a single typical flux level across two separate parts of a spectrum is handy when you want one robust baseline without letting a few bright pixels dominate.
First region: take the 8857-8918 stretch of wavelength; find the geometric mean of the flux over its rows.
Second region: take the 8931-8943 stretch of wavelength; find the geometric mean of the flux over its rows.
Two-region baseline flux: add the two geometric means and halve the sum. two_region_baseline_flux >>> 18.1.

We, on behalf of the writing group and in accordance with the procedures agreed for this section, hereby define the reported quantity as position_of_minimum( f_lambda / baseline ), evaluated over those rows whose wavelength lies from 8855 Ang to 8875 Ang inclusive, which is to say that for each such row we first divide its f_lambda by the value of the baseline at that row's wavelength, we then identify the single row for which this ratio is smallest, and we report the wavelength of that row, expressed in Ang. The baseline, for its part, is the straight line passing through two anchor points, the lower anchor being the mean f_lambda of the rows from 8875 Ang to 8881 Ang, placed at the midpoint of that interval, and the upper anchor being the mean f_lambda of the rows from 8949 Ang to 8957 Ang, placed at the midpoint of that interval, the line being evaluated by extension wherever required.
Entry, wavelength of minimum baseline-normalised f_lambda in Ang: 8870.20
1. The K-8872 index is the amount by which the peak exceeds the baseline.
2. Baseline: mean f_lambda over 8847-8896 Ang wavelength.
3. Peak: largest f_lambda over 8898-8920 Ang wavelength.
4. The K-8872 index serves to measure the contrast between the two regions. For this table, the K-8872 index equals 0.34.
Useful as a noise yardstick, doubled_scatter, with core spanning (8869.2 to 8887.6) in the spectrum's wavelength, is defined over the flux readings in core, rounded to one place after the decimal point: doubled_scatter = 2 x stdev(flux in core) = 1.0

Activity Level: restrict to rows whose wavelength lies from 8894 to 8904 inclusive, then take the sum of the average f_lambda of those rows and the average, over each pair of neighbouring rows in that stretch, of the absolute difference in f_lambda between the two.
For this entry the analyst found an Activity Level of 18.4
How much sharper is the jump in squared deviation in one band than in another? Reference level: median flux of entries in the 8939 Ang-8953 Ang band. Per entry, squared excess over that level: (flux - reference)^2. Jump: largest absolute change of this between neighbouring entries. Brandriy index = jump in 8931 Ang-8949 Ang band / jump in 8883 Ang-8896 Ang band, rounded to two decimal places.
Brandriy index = 0.69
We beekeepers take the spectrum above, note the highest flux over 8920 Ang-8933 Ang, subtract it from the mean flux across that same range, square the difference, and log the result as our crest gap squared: 0.07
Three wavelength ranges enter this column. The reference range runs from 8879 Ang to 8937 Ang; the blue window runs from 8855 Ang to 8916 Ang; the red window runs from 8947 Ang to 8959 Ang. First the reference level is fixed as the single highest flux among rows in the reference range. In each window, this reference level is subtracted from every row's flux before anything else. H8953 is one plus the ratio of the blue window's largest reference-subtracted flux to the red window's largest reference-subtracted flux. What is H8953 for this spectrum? 1.0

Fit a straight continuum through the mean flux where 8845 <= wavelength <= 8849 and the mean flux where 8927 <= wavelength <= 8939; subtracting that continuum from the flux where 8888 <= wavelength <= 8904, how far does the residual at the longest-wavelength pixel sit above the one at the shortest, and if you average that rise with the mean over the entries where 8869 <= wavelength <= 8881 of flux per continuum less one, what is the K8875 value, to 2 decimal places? 0.36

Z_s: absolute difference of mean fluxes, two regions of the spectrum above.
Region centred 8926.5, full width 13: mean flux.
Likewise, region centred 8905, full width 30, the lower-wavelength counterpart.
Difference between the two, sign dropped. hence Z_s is 0.13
